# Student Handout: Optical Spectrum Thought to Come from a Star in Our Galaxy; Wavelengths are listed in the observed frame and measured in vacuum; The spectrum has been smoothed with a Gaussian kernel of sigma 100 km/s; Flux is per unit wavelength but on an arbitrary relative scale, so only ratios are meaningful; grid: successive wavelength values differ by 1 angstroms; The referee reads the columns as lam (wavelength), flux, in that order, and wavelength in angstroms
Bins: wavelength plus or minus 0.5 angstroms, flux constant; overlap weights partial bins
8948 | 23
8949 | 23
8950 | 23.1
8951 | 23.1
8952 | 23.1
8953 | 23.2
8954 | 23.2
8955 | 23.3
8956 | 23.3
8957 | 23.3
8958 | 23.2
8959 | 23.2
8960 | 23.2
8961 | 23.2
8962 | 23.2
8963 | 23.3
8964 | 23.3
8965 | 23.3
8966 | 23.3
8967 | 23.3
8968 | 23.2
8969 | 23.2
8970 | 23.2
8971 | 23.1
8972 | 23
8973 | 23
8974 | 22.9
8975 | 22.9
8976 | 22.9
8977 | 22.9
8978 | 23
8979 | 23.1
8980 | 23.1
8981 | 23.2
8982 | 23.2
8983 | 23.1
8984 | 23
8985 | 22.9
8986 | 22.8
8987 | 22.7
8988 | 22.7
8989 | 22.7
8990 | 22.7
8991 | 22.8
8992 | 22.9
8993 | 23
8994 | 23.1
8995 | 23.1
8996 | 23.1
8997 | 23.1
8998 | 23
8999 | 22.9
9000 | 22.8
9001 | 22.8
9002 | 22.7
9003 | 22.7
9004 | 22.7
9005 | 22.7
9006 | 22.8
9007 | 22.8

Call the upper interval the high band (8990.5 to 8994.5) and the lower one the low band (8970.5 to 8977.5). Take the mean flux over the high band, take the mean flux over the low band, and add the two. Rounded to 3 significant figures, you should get 45.9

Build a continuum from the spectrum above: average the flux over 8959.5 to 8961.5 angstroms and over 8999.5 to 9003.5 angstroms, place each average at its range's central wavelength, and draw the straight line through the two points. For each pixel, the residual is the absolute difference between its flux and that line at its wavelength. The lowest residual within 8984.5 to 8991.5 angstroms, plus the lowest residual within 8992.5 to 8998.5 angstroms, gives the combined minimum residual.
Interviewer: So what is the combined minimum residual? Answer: 0.19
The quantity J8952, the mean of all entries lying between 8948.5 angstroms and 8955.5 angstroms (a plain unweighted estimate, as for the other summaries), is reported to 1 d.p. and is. 23.1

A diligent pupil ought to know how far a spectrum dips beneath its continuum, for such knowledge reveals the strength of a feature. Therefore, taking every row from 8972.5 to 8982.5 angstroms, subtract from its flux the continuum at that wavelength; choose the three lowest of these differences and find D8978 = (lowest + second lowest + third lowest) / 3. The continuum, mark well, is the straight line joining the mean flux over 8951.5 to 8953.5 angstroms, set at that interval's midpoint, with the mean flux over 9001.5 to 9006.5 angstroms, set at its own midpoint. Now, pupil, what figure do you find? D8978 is -0.06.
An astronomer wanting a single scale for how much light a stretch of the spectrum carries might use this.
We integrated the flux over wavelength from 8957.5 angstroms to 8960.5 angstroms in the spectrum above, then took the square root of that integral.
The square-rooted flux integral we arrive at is 8.3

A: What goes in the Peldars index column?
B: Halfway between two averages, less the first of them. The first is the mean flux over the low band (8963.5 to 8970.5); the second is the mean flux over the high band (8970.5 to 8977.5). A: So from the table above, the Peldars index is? -0.15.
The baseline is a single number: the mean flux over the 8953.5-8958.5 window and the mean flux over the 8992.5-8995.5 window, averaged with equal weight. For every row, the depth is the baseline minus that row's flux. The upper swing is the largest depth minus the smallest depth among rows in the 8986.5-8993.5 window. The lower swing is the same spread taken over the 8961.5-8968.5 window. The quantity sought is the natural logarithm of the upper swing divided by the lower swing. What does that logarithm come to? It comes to 1.10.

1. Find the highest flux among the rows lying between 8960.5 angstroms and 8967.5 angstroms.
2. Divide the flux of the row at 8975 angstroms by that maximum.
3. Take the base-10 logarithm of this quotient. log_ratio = -0.0075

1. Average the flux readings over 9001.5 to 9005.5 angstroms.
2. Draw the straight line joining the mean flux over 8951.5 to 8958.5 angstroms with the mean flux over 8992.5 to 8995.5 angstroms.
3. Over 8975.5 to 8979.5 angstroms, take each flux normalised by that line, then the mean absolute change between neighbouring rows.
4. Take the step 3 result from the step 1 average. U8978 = 22.7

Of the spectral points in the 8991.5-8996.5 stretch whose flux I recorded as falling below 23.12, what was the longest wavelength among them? 8996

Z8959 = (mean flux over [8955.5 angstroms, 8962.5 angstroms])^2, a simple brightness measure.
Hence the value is 540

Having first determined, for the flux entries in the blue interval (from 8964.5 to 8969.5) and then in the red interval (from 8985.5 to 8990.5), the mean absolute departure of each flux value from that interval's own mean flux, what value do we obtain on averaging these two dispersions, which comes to 0.04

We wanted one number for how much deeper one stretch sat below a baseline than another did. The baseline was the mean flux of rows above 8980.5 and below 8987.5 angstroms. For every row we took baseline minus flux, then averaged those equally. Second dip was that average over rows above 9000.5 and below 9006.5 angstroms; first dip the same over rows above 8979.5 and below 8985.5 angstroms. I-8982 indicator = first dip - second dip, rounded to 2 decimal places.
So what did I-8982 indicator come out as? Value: -0.35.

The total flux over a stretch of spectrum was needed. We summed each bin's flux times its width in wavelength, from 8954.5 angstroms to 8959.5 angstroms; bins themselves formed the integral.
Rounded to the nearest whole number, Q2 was 116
